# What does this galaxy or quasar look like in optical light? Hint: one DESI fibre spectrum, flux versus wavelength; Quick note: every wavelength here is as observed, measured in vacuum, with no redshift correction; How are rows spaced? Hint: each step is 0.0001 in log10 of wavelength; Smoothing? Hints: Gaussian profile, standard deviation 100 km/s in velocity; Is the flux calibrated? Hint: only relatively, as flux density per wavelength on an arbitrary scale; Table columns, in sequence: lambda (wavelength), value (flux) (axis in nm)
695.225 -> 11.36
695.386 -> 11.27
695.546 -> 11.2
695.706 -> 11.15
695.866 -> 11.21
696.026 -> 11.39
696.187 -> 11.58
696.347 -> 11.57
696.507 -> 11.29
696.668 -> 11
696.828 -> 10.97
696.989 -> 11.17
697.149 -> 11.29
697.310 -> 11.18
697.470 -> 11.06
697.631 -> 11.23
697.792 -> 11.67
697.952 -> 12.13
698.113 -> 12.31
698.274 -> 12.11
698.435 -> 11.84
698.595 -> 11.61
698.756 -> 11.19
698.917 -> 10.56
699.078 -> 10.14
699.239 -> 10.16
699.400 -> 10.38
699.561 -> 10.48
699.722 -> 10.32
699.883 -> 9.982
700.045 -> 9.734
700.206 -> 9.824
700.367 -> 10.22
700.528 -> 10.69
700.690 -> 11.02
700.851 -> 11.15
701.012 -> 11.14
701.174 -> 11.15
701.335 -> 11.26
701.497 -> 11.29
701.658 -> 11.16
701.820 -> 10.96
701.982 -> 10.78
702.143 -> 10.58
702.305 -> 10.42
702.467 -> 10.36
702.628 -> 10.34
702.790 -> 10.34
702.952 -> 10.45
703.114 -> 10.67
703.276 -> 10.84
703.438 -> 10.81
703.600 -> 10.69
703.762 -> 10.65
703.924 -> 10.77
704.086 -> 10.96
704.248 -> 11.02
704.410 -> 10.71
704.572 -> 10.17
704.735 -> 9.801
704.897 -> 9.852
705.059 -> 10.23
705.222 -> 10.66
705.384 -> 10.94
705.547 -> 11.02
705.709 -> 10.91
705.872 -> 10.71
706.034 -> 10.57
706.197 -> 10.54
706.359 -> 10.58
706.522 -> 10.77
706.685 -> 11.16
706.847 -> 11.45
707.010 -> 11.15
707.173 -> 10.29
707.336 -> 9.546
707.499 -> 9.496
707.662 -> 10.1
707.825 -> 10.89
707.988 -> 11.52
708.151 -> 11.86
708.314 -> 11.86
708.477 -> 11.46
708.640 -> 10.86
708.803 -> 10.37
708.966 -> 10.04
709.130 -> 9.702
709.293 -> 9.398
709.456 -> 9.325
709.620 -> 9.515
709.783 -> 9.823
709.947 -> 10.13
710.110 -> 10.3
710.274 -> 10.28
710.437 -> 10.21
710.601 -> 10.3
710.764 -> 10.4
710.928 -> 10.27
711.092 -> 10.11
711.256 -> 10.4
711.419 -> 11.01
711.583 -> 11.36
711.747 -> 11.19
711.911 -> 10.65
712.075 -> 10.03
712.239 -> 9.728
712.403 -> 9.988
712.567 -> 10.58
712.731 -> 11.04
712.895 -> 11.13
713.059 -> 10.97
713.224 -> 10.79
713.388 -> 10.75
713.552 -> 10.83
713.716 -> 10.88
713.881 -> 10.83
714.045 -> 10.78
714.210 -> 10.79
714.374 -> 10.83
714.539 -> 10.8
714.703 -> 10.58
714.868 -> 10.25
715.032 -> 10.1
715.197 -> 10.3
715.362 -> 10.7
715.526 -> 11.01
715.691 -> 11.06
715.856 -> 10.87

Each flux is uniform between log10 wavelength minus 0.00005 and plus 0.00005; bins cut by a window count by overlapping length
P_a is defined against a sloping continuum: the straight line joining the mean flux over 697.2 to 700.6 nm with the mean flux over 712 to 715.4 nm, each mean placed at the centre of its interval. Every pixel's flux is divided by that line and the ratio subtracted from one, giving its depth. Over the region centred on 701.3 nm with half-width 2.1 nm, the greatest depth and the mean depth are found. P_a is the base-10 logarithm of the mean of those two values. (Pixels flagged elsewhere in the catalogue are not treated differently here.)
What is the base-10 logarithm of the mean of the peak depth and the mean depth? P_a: -1.20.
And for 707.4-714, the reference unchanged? -1.15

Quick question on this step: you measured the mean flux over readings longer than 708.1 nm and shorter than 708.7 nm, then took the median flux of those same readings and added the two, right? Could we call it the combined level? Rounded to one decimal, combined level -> 23.2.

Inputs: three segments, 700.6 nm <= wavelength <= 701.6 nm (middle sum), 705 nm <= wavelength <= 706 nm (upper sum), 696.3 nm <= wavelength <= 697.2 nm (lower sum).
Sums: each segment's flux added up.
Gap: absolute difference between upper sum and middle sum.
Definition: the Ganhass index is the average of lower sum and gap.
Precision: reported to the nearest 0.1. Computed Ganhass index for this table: 34.9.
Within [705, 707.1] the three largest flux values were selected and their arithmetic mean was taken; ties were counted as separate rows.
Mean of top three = 11.3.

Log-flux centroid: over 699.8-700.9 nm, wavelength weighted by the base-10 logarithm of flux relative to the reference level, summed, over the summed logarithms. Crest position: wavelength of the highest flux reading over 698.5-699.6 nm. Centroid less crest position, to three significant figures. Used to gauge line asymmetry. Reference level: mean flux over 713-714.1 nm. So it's 1.43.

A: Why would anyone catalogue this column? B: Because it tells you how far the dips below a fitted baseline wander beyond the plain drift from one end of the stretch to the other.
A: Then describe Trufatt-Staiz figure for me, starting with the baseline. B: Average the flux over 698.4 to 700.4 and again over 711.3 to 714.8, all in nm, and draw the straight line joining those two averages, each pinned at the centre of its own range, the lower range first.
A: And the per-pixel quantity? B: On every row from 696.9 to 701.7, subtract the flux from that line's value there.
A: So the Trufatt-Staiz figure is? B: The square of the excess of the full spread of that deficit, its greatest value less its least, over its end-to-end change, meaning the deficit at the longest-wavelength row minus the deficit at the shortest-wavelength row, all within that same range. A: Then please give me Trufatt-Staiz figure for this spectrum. 6.3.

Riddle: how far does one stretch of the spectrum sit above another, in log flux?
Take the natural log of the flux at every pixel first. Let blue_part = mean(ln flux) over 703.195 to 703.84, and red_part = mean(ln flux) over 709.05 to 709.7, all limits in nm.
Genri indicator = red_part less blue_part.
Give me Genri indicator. -0.125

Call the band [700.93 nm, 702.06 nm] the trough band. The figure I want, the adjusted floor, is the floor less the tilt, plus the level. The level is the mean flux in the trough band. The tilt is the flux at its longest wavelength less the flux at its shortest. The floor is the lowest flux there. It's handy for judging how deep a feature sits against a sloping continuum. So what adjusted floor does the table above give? 22.2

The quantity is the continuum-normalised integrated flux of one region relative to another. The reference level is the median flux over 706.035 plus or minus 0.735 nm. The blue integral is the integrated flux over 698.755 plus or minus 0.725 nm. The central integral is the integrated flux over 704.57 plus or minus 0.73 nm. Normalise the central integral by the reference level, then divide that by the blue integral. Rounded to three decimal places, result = 0.088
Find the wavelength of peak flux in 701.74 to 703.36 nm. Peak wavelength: 701.820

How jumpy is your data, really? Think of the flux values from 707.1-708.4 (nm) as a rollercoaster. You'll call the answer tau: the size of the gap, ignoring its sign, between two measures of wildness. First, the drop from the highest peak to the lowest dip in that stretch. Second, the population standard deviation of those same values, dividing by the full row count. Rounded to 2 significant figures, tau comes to 1.4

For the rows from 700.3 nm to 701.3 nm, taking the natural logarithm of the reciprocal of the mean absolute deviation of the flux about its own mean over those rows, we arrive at 1.2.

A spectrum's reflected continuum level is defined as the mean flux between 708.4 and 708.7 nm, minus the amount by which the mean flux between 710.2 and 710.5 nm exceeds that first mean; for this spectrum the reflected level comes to 12.1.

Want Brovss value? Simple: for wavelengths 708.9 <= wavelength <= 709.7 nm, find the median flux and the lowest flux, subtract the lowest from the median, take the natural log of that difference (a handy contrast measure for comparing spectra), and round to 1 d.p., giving -1.7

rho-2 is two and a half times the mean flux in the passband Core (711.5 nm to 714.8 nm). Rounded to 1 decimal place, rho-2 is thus 26.8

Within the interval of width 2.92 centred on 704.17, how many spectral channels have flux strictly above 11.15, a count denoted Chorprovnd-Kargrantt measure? 0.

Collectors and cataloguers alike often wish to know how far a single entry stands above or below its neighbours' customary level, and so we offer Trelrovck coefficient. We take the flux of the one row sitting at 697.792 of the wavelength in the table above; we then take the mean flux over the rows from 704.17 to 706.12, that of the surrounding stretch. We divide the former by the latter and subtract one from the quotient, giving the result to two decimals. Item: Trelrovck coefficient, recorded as 0.11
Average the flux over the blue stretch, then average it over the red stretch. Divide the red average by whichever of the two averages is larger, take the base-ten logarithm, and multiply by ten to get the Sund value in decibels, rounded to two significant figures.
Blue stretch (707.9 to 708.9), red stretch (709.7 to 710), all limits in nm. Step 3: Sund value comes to -0.55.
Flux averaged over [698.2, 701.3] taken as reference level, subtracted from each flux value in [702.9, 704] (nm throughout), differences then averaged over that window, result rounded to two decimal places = -0.02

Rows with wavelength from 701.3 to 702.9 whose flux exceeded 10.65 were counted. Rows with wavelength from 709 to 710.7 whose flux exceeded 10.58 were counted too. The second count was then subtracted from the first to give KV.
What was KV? 5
